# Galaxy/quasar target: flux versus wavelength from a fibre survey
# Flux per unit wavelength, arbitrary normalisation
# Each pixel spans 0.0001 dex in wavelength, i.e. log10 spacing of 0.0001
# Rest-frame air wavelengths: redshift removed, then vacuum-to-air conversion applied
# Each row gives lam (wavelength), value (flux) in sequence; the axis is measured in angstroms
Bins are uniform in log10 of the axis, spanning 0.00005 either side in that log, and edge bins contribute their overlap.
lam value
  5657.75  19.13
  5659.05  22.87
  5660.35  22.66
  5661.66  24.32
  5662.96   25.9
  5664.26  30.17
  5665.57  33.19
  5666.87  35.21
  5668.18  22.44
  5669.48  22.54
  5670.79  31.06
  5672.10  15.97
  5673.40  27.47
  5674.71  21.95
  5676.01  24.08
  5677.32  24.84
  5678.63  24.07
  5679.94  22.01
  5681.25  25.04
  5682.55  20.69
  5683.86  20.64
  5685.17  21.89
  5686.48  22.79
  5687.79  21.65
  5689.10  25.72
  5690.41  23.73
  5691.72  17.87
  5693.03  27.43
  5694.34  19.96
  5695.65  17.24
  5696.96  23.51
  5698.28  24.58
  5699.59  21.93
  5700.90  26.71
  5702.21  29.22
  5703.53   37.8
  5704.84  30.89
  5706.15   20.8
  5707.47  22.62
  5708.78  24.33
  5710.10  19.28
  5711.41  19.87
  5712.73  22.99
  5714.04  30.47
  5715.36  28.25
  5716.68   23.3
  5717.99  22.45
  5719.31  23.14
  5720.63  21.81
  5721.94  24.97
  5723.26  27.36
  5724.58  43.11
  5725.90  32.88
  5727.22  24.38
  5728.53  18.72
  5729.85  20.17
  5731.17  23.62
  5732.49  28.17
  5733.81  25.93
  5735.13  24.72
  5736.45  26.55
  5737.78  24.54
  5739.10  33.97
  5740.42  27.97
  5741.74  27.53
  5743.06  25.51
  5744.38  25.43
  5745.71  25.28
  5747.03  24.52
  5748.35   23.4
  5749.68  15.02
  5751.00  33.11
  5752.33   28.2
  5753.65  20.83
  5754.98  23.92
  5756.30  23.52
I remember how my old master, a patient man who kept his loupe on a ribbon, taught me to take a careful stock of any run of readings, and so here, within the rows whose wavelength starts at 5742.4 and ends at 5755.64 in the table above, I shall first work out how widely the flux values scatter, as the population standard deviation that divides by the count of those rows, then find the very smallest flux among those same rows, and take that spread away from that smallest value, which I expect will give 10.6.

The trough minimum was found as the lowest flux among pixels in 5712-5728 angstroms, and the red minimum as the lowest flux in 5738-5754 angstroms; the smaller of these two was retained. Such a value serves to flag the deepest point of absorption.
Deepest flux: 15.0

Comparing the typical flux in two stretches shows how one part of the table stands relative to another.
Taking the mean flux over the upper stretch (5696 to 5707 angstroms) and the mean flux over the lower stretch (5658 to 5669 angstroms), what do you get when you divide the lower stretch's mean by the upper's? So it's 1.01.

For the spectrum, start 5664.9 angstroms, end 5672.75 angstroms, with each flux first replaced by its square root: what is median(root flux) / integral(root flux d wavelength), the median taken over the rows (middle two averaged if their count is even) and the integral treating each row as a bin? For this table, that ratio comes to 0.13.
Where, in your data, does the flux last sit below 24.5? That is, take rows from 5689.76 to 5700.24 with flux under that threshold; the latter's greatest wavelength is 5699.59 angstroms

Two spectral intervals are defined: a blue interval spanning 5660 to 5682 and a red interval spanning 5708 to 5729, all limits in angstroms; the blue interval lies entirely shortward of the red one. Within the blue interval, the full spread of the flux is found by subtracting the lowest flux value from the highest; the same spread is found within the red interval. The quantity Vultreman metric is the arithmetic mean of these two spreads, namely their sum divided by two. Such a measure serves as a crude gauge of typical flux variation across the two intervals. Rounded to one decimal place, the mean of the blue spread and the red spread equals 21.8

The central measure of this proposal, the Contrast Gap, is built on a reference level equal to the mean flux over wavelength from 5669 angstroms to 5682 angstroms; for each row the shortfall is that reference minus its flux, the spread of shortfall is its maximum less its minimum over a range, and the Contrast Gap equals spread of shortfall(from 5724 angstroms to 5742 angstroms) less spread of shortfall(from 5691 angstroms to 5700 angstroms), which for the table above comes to 14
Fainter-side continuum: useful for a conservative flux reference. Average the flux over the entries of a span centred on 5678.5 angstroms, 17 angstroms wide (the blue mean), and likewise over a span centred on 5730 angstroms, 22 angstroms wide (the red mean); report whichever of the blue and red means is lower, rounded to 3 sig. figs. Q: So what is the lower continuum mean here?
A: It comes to 23.3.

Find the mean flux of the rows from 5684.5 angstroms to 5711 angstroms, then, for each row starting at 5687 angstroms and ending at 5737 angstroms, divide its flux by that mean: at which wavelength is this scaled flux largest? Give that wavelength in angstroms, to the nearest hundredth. 5724.58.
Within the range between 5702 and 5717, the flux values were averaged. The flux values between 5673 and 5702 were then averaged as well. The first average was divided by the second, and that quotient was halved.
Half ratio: 0.56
